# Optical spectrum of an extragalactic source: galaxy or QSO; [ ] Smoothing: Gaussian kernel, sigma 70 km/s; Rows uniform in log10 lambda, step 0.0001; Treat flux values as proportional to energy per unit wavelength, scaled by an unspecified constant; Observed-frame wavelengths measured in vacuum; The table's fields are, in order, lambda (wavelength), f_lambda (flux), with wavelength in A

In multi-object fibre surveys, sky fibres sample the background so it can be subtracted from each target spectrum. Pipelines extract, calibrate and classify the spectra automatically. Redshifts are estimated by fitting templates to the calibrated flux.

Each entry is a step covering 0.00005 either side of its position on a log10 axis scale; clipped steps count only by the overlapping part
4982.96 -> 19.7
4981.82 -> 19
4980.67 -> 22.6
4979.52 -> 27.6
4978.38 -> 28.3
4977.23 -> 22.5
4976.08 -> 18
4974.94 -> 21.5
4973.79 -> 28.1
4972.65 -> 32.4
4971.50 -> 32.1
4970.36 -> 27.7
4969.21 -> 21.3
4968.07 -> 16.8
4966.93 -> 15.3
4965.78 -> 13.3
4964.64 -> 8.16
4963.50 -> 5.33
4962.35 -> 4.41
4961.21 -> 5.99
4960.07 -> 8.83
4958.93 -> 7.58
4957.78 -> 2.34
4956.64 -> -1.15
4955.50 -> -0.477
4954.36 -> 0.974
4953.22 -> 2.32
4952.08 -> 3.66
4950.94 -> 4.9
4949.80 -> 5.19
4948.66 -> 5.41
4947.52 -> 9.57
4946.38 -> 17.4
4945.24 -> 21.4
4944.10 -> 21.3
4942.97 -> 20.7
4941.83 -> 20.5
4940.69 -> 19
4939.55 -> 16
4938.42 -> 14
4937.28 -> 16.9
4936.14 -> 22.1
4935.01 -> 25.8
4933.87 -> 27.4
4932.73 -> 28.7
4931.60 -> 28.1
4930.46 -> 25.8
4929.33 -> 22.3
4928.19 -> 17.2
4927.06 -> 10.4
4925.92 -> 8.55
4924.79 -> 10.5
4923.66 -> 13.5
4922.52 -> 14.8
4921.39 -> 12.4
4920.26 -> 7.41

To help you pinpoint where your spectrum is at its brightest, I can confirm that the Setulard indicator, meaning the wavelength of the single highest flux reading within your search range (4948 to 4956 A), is 4948.66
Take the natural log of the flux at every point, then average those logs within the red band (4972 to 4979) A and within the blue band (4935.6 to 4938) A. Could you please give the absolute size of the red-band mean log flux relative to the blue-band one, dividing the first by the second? 1.1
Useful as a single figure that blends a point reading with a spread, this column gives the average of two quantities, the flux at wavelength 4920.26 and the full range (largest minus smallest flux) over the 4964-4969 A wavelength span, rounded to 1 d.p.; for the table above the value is 8.0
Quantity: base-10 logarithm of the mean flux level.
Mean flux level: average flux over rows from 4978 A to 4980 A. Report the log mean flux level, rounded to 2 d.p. 1.45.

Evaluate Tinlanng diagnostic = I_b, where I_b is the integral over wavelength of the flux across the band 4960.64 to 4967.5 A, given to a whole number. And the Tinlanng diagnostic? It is 60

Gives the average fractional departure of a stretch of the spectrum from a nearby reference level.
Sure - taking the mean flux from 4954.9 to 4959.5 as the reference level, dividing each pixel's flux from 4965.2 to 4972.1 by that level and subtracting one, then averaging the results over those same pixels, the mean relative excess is 9.2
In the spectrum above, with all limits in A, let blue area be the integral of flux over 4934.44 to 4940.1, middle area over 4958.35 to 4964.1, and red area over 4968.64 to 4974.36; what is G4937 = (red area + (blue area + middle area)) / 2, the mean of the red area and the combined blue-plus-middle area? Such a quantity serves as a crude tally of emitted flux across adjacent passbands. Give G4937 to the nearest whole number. 153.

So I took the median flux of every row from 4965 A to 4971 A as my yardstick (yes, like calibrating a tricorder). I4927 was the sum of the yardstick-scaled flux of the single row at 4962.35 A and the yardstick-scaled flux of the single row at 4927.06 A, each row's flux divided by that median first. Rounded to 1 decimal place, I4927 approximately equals 0.9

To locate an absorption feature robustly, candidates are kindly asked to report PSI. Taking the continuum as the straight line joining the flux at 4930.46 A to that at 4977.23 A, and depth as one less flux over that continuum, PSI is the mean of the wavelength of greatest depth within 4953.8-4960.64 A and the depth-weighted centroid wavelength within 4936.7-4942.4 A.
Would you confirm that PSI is 4947.9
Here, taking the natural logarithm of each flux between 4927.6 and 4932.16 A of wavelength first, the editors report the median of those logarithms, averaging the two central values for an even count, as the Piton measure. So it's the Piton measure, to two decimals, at 3.18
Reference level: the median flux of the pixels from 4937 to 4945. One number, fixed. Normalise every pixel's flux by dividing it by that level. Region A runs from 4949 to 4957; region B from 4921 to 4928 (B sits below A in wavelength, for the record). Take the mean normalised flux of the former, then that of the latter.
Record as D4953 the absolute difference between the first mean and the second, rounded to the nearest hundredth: 0.50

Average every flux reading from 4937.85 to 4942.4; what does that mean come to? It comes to 17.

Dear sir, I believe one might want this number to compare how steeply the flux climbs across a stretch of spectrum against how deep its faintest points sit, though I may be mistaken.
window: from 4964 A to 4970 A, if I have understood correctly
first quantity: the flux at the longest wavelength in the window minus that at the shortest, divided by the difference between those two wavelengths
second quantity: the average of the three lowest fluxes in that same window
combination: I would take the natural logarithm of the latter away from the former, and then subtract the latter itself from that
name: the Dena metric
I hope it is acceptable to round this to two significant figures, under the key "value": -12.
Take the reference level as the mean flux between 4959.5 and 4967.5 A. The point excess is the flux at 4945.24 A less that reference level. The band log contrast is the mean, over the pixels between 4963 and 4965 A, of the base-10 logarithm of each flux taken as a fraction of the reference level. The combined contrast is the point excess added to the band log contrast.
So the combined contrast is 13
